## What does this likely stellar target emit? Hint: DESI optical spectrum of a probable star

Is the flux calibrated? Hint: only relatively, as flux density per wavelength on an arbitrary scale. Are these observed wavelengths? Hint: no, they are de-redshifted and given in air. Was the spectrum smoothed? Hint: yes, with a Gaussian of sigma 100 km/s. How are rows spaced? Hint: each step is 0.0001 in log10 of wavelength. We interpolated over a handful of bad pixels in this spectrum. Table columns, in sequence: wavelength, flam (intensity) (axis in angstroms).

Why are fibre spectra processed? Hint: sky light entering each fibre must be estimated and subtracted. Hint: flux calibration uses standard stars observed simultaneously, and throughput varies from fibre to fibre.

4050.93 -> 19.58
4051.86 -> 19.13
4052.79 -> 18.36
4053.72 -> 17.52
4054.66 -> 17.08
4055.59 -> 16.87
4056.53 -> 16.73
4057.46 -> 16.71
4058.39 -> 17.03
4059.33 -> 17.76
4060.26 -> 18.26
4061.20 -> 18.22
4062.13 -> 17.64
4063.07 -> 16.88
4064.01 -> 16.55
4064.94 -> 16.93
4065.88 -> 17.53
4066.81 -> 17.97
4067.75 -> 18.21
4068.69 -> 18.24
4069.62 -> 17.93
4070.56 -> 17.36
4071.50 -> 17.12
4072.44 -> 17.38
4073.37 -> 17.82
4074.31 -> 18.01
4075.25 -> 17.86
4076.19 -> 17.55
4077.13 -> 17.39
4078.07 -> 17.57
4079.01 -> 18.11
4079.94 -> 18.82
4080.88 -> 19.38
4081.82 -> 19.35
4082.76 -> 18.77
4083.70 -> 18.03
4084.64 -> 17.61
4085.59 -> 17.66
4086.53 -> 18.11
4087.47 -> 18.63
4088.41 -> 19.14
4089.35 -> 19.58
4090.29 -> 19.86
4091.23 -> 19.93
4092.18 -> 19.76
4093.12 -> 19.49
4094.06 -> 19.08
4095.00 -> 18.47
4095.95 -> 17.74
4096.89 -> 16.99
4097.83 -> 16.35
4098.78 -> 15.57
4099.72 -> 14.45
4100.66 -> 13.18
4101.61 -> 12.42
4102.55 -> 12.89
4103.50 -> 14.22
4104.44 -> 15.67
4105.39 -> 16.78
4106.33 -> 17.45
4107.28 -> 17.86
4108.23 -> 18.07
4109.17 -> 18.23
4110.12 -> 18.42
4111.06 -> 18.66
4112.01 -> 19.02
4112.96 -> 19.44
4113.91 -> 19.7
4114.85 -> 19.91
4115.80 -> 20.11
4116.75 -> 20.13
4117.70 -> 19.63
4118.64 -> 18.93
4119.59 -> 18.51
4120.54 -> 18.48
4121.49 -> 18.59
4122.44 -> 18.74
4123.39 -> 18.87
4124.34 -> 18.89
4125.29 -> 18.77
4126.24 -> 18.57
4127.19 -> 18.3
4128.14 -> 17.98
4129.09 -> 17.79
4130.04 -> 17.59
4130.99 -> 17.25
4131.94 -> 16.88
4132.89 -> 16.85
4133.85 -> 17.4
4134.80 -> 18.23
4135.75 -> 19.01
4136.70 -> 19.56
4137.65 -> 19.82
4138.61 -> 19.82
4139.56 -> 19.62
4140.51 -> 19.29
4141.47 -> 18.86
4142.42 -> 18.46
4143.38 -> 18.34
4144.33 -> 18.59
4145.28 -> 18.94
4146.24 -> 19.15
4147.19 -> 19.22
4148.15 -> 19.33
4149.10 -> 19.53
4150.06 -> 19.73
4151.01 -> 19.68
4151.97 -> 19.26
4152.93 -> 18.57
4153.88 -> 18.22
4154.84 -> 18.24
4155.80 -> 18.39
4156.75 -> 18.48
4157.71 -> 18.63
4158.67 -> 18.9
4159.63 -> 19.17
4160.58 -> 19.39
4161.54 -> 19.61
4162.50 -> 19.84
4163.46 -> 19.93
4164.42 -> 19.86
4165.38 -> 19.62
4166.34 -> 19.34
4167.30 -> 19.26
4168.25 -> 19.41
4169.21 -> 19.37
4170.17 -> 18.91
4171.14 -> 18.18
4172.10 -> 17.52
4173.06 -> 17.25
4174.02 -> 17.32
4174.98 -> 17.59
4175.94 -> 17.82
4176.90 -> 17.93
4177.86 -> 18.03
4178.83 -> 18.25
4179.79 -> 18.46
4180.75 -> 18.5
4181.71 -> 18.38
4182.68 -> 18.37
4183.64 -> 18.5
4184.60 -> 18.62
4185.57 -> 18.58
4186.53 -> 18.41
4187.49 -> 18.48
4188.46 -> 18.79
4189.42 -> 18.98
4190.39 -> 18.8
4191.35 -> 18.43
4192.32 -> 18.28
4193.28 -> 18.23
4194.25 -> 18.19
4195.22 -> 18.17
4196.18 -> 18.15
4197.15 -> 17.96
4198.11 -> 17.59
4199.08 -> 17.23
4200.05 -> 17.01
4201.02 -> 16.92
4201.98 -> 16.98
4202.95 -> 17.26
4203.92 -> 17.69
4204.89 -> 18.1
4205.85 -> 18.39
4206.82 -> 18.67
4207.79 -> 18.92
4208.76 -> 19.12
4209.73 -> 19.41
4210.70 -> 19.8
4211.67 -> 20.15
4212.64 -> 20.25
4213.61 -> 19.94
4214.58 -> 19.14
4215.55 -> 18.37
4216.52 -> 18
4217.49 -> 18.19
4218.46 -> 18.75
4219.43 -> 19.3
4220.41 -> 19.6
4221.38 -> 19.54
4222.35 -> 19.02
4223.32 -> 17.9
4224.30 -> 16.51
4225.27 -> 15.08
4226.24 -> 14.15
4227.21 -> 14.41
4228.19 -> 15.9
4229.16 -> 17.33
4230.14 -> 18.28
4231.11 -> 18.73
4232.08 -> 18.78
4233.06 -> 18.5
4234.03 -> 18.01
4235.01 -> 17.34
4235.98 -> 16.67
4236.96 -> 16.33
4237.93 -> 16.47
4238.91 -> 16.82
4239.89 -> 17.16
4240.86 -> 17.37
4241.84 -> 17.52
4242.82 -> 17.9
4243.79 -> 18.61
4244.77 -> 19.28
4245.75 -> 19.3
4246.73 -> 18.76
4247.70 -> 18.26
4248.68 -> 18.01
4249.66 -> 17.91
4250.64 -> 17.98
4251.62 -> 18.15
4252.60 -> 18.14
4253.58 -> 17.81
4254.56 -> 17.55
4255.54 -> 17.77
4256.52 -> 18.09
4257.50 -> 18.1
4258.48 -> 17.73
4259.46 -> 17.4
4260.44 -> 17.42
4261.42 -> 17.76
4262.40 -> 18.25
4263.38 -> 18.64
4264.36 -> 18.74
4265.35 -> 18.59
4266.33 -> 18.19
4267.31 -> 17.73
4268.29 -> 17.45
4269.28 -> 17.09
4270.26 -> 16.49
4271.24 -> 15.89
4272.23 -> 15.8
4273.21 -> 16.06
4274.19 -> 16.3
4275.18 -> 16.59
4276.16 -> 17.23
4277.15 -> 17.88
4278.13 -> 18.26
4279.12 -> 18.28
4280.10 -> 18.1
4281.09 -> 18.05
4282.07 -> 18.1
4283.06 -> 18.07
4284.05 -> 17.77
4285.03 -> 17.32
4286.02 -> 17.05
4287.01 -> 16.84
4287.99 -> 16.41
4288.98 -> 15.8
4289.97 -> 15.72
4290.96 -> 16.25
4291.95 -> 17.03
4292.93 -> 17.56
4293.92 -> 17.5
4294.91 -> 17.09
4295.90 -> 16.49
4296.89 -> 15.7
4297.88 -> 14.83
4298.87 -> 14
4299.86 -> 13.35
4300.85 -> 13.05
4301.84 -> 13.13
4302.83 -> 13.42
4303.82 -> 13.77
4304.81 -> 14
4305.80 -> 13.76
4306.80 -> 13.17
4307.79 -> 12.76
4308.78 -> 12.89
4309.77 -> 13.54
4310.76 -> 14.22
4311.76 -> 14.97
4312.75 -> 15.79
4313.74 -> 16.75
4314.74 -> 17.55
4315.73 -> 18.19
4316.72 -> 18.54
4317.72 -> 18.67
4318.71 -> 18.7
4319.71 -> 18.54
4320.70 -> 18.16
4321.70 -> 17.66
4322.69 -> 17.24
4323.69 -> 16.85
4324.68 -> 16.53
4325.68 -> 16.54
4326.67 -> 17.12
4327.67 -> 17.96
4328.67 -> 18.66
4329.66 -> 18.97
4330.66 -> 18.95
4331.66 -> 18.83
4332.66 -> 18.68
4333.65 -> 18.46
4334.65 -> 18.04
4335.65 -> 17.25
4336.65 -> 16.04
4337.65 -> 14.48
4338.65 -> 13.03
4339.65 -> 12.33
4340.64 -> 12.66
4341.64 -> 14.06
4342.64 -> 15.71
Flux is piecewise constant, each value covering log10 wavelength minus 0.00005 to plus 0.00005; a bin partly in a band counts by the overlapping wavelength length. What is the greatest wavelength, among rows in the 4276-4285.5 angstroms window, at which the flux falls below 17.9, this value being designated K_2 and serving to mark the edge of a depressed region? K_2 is 4285.03 angstroms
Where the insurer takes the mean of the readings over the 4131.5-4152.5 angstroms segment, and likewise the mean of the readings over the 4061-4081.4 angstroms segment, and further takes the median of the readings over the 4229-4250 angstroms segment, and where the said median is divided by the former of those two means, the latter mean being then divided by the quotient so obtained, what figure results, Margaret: 18.7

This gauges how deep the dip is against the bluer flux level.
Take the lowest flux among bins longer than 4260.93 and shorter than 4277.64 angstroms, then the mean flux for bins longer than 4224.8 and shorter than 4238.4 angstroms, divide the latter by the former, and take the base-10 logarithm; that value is 0.028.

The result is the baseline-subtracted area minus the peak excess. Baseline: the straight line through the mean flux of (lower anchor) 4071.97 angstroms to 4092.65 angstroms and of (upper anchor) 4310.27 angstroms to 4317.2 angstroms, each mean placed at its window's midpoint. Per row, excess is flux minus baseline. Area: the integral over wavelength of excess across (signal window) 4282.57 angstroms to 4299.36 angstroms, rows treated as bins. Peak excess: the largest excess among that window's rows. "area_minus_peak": -5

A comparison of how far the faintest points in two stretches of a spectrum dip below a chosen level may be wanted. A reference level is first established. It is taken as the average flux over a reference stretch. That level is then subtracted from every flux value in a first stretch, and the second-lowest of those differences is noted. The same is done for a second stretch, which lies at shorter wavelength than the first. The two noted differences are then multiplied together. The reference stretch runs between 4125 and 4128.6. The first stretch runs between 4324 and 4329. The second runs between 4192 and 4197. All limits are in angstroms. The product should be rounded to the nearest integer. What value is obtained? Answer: 0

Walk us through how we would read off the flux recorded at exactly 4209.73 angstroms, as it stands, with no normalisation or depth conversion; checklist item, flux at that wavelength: 19.41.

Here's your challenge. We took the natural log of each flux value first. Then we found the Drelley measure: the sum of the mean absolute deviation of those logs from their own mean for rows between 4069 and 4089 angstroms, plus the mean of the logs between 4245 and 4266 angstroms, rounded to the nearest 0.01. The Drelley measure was 2.93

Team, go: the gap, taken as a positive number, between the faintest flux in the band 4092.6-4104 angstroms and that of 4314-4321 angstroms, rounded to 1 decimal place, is 5.1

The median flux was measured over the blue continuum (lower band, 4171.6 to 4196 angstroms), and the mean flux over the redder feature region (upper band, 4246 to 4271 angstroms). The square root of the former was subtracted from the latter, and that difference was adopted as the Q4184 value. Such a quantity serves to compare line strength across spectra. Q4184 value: 13.6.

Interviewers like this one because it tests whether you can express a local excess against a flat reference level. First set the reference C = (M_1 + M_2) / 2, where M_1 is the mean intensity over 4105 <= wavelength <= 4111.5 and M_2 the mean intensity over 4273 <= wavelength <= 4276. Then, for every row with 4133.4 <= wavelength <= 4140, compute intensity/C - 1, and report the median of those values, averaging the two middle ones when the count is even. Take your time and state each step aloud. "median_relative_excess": 0.14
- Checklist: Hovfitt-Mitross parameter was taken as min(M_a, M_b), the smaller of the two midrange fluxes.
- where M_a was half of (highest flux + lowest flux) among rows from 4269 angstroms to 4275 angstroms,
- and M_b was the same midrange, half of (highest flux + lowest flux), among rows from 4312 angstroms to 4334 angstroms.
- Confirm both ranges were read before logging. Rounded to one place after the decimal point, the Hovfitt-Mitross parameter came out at 16.4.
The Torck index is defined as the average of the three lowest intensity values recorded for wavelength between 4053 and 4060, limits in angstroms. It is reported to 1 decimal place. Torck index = 16.8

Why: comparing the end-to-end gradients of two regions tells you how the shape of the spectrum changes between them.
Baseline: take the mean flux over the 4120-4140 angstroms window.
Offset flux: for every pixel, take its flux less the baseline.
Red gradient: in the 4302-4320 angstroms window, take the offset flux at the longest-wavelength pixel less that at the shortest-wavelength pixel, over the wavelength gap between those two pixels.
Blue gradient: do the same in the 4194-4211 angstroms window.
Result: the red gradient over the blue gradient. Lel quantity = 3.1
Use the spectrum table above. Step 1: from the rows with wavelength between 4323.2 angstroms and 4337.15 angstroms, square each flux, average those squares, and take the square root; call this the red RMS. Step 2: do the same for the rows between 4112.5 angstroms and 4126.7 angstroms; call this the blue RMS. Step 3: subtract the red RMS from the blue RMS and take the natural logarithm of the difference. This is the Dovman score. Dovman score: 0.30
